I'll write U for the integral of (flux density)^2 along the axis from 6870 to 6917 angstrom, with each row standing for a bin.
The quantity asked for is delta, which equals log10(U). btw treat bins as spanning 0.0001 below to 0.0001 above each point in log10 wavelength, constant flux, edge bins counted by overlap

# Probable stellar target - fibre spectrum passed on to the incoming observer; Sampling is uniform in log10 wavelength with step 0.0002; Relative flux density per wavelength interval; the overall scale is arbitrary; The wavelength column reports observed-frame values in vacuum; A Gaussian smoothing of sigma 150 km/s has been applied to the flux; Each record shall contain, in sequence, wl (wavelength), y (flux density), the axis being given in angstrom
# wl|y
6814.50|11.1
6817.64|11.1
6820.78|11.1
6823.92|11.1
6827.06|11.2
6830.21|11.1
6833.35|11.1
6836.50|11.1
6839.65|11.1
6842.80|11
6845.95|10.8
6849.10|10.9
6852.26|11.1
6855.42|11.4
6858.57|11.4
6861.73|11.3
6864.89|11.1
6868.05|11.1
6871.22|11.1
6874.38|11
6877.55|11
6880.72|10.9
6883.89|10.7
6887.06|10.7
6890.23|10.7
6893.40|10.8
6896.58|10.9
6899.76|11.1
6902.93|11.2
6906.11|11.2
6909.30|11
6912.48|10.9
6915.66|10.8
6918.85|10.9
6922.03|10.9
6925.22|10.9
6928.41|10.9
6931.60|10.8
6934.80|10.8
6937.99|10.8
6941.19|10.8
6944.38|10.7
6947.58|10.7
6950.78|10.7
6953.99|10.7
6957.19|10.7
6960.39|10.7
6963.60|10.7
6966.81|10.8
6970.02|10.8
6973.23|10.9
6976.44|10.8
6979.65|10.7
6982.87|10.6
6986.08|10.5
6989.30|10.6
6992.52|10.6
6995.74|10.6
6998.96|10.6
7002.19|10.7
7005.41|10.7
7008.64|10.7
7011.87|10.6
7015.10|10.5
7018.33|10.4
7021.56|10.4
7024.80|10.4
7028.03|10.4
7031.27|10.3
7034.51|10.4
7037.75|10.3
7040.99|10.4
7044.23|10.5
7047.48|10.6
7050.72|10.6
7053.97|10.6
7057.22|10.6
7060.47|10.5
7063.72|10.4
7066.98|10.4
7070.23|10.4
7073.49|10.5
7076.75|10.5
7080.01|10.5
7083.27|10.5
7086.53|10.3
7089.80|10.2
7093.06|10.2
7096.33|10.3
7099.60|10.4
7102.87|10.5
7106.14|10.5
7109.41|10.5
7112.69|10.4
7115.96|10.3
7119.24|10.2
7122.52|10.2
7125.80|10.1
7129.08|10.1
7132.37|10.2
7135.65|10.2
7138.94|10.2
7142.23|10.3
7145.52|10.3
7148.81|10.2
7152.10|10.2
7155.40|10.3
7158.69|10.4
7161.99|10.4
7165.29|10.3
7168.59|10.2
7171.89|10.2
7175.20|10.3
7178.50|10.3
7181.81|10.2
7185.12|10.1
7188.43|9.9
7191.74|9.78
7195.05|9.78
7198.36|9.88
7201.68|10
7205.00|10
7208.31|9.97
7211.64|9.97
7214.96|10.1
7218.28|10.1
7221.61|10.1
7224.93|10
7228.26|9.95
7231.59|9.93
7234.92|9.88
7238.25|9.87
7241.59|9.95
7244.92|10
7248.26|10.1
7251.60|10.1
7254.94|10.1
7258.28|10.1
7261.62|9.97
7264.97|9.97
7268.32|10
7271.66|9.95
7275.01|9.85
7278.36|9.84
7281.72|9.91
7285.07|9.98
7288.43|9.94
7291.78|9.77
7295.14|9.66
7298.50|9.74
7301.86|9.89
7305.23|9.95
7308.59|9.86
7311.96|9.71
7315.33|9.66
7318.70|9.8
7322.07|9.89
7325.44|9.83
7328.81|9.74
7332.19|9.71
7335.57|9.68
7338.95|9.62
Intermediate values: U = 5619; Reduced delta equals 3.75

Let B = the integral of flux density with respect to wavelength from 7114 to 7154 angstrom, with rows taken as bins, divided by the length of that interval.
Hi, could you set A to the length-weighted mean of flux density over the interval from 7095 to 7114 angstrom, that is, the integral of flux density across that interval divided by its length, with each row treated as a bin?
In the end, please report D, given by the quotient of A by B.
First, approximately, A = 10.4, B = 10.2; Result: 1.02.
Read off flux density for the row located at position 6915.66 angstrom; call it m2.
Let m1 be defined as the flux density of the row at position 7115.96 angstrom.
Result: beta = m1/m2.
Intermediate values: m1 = 10.3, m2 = 10.8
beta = 0.95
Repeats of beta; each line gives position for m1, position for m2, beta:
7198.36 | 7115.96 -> 0.96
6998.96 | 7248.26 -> 1.05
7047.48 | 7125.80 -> 1.05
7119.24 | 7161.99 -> 0.98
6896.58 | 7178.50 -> 1.06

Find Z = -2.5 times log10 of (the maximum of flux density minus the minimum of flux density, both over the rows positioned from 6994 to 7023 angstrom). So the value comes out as 1.3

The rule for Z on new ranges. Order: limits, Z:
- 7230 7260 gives 1.6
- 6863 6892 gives 1.0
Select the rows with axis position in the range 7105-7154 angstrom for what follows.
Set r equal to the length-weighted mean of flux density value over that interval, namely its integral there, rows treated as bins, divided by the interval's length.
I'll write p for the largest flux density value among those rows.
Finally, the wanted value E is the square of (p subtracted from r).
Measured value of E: 0.059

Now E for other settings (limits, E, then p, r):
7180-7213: 0.059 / 10.2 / 10.0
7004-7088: 0.050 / 10.7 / 10.5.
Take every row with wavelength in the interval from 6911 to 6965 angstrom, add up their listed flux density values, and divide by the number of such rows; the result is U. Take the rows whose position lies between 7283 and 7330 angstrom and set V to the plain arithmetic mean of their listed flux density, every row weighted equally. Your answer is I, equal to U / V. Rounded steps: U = 10.8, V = 9.8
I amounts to 1.10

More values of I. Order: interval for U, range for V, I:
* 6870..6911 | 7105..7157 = 1.07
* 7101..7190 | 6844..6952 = 0.94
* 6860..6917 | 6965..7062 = 1.04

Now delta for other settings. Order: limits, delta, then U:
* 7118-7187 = 3.86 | 7224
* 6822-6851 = 3.55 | 3539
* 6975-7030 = 3.79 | 6150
